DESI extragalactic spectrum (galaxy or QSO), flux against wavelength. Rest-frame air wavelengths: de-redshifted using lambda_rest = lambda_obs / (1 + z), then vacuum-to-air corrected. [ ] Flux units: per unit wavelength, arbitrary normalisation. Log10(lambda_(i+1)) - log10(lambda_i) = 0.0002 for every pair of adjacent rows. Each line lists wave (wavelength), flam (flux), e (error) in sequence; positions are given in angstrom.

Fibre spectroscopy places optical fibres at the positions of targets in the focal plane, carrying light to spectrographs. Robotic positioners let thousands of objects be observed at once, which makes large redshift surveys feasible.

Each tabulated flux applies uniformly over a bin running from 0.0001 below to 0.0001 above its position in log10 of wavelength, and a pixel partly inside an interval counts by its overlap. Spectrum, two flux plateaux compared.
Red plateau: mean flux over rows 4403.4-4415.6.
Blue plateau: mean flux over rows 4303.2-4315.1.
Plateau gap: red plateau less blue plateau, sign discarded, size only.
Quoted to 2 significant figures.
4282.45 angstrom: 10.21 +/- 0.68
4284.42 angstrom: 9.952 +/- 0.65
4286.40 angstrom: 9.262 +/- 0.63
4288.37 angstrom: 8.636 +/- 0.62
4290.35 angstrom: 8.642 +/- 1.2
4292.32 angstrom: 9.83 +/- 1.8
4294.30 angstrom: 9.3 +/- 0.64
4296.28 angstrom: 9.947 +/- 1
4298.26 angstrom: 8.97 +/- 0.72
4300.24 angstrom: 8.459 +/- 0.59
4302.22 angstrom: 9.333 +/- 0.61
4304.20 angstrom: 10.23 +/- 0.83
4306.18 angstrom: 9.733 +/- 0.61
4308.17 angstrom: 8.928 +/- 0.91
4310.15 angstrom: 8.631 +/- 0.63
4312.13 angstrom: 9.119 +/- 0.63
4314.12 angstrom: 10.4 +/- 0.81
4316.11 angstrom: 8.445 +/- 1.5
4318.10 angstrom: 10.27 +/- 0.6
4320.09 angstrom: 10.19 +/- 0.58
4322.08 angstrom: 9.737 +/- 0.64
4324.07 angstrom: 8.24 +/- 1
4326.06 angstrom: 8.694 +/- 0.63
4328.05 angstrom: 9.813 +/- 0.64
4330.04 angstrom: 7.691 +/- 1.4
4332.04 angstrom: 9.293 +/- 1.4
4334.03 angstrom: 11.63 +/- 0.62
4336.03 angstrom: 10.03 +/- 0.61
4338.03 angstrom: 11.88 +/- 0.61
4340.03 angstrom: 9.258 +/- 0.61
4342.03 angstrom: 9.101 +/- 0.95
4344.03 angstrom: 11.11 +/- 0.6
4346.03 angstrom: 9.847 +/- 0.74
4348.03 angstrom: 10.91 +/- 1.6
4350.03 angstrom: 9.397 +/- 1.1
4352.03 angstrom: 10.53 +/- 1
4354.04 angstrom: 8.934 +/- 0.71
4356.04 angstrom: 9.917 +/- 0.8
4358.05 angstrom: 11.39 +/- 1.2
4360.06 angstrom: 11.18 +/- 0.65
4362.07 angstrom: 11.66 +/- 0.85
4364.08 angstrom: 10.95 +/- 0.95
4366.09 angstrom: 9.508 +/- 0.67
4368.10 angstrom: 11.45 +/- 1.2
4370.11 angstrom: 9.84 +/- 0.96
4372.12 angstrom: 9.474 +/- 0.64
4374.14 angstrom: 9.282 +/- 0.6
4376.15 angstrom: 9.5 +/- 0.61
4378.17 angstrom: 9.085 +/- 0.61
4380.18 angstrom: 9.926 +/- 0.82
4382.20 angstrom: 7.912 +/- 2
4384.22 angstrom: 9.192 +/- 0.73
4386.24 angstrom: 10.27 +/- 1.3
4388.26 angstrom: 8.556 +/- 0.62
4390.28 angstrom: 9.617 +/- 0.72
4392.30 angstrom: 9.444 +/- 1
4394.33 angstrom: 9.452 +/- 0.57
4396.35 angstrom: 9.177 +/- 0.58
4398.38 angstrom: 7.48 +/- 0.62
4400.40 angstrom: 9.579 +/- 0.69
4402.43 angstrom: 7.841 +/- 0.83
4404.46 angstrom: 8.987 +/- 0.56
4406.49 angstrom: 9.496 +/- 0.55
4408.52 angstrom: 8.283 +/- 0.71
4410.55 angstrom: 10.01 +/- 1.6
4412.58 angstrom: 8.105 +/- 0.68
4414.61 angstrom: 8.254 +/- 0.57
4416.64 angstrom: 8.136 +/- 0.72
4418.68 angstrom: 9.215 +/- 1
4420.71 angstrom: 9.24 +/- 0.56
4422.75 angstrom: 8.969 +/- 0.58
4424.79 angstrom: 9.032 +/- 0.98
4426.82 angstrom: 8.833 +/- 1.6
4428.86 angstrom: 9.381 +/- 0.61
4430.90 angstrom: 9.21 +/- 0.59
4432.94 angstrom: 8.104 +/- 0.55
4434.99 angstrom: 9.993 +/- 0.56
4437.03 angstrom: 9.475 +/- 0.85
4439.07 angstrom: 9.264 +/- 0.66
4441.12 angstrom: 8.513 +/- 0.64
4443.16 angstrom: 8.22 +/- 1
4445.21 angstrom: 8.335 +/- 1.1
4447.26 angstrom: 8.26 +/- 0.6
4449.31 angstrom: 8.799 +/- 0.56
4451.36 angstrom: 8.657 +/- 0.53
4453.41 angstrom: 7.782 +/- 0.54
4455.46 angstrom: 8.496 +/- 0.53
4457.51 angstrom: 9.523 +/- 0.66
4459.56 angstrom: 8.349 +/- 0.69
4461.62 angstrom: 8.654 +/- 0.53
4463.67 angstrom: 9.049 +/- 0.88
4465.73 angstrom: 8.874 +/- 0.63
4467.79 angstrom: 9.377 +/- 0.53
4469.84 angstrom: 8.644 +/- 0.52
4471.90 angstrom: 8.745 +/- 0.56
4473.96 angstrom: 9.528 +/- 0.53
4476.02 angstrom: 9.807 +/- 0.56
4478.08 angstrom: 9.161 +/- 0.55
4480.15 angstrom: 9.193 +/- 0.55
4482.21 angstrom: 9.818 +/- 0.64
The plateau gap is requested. 0.65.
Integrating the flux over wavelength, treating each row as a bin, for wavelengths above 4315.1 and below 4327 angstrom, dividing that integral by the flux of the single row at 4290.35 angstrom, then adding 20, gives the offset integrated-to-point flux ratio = 33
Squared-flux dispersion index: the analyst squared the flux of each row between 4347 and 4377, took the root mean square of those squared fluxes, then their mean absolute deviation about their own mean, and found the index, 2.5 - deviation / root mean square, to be 2.34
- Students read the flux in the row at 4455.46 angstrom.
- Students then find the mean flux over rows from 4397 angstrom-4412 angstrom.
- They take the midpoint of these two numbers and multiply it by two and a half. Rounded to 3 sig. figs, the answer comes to 21.6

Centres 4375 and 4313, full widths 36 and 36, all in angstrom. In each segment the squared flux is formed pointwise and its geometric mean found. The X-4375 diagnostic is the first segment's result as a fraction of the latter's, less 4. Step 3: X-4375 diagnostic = -2.86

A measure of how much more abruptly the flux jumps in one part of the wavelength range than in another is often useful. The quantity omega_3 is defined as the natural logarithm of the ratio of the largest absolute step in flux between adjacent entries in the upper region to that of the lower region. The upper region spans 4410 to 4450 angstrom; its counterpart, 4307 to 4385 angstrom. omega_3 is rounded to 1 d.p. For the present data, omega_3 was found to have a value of -0.3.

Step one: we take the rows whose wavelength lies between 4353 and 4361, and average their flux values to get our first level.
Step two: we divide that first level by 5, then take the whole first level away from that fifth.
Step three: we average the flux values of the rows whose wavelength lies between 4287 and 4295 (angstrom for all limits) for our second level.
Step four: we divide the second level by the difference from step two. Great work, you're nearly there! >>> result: -1.10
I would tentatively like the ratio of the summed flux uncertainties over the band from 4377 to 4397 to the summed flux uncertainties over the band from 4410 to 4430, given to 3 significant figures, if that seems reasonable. 1.01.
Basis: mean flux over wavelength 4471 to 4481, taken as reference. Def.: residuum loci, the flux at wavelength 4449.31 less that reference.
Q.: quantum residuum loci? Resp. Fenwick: -0.5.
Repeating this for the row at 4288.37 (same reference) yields -0.7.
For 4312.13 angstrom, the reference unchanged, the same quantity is -0.2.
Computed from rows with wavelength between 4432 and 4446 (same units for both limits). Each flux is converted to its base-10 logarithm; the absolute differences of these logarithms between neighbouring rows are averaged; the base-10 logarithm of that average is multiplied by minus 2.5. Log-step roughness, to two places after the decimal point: 3.80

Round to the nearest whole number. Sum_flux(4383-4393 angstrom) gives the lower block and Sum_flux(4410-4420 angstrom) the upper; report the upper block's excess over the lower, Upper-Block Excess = -3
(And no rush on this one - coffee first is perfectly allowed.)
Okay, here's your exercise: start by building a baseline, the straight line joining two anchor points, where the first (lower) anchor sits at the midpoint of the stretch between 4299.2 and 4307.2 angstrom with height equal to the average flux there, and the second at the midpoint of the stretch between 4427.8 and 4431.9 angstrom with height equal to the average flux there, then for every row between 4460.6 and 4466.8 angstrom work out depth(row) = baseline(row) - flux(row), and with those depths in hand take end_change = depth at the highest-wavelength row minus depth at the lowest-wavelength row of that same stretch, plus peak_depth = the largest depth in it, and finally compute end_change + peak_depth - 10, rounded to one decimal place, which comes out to -9.6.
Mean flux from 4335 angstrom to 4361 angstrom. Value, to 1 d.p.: 10.3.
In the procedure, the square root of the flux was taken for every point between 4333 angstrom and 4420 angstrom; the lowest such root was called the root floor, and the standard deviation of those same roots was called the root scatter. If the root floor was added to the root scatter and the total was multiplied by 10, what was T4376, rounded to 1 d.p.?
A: 29.1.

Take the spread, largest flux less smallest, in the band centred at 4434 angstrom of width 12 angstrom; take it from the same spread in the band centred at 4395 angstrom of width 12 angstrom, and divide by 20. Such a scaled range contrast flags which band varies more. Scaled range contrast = 0.012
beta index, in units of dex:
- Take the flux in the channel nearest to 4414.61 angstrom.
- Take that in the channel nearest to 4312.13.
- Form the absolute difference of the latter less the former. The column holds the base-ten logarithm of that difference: -0.1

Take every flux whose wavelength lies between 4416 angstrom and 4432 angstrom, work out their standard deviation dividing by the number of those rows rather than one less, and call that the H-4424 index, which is 0.37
